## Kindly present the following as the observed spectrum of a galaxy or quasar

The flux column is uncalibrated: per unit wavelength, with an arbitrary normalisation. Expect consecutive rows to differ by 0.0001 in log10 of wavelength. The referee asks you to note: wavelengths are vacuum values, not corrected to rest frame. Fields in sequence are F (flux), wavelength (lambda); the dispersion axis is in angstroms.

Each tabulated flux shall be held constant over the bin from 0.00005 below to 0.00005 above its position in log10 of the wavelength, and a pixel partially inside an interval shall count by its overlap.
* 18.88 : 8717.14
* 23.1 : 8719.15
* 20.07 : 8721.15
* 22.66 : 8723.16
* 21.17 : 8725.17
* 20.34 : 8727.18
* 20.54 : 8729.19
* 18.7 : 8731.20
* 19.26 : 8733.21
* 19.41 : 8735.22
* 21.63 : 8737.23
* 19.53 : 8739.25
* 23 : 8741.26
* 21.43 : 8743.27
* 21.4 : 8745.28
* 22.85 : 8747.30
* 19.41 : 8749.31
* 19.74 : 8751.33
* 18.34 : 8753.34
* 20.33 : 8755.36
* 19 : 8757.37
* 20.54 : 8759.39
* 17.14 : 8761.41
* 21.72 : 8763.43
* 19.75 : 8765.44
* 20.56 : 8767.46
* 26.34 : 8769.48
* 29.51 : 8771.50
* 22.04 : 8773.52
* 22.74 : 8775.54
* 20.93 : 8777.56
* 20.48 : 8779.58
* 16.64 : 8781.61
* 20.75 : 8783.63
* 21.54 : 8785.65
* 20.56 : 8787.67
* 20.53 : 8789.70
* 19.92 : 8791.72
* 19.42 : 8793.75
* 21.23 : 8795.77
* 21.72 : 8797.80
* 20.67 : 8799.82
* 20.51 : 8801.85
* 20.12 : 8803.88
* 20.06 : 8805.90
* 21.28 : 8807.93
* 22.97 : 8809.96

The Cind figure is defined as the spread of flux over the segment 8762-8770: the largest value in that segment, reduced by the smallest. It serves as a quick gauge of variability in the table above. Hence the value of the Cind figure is 7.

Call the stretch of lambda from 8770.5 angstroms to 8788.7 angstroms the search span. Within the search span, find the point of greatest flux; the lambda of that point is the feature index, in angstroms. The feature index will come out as 8771.50 angstroms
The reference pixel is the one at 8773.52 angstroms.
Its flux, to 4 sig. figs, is 22.04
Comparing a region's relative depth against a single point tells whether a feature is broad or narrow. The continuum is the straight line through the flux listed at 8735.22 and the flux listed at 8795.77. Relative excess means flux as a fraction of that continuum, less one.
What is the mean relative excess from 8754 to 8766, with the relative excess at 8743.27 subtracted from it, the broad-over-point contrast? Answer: -0.11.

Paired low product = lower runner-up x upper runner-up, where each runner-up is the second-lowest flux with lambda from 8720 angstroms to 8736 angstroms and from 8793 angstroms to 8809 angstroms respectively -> 386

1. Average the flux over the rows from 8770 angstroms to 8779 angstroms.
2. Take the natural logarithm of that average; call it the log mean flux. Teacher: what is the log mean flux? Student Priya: 3.17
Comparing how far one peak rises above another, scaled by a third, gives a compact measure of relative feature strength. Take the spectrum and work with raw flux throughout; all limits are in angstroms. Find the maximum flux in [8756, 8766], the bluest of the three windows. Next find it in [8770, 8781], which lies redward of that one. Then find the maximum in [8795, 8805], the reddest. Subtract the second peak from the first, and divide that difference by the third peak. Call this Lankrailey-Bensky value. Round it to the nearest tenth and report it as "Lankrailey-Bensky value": -0.4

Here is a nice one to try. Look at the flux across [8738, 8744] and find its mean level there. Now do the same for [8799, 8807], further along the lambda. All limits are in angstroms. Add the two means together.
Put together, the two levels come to 41.7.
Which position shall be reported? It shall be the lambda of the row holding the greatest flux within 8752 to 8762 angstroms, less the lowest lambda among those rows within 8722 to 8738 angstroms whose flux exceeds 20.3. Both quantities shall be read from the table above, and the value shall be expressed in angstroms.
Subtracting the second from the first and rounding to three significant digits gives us 36.2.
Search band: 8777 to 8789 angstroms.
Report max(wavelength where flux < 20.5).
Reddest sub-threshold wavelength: 8781.61 angstroms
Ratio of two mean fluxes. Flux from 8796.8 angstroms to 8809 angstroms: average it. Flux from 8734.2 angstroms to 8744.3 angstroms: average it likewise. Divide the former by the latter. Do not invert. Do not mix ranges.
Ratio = 0.99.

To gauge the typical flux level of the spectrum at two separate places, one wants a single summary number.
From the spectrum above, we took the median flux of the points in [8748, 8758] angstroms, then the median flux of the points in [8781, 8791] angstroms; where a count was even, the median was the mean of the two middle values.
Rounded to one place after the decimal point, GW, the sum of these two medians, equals 40.0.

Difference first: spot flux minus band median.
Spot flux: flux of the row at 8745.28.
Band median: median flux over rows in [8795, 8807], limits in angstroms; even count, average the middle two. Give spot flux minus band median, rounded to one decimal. 0.8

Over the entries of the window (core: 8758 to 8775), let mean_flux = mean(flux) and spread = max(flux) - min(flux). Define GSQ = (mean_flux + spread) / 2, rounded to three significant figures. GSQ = 17.3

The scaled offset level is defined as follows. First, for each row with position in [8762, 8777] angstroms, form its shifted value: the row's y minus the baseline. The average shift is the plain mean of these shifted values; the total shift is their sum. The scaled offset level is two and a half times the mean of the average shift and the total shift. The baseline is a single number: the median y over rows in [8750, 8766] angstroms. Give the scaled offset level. 35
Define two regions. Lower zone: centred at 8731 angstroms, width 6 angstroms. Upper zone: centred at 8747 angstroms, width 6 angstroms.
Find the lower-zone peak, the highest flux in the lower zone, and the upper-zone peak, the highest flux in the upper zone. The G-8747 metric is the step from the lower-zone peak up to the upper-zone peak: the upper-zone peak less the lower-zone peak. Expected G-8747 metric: 2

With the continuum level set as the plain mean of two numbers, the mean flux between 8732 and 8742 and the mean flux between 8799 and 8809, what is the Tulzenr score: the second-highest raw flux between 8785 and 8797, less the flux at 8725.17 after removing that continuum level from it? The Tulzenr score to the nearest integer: 21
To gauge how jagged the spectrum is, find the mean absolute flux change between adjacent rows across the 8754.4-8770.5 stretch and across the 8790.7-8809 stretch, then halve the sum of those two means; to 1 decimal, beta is 1.7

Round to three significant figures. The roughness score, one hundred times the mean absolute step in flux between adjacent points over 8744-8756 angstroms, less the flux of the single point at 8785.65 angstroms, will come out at 151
